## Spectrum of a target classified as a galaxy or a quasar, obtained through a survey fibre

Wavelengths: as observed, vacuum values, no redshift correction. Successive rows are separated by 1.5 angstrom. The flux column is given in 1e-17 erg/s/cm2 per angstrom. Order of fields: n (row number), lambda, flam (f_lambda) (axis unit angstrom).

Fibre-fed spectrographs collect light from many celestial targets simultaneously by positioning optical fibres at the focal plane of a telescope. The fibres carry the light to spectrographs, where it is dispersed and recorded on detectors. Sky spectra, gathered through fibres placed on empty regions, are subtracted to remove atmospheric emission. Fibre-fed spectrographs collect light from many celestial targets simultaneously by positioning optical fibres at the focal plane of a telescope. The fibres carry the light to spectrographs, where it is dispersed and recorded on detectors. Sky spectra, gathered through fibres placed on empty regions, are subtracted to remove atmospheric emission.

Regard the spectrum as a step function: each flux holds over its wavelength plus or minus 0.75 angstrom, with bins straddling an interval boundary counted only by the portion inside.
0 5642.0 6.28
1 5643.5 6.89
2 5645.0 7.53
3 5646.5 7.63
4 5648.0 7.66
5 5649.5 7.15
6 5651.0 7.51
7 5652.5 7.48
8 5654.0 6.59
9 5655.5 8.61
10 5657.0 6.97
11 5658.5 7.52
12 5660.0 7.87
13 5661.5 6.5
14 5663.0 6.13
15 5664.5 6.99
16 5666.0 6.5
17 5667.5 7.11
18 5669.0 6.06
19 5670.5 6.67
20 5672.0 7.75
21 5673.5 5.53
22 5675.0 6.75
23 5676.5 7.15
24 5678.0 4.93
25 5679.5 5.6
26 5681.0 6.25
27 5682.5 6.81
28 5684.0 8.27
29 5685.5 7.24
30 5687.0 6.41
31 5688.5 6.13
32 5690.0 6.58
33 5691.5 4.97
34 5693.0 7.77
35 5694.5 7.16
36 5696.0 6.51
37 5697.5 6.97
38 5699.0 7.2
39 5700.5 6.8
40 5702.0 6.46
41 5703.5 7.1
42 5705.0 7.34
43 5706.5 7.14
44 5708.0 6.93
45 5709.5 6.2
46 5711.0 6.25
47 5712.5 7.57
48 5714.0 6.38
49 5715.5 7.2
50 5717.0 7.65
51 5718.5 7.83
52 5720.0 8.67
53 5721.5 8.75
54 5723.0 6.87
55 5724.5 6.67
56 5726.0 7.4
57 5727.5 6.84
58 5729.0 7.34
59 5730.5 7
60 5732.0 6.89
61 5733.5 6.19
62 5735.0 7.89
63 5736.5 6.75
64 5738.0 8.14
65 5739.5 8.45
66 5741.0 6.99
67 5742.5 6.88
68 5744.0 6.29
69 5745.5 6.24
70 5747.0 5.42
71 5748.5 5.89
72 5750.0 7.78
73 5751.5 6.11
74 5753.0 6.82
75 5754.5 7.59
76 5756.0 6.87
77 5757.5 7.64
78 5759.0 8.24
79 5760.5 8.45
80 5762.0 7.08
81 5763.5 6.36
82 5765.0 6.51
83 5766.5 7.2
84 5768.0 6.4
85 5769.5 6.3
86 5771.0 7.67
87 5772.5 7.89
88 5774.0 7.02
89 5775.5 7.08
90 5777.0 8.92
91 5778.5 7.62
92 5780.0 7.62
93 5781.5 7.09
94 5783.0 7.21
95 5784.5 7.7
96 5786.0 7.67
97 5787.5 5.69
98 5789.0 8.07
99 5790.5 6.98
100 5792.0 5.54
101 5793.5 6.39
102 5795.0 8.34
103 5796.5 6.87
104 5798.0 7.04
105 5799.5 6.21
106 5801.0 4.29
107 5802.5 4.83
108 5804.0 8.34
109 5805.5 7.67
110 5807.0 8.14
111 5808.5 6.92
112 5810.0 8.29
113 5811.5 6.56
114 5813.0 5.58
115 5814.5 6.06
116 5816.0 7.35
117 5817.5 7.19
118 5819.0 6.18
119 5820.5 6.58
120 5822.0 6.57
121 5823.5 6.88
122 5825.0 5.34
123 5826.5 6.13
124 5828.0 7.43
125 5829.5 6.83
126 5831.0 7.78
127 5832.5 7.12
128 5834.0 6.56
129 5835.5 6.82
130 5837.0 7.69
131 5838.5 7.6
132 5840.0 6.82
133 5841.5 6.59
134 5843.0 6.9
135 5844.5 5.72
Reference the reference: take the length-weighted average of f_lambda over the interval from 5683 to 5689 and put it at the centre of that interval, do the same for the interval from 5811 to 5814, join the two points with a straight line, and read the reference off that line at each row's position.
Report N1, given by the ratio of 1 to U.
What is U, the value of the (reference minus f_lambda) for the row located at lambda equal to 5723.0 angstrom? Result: -8.0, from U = -0.1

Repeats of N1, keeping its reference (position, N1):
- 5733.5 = 2.1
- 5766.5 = -1.2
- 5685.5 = -5.1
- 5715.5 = -2.5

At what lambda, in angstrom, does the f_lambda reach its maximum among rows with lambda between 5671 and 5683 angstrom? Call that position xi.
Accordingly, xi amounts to 5672.0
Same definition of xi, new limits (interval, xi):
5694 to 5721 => 5720.0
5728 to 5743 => 5739.5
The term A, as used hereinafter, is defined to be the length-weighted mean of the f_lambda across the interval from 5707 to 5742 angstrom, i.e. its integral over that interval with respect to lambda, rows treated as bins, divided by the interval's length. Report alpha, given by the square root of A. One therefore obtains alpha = 2.69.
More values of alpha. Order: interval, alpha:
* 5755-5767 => 2.70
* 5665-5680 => 2.54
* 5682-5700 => 2.61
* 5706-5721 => 2.68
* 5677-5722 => 2.63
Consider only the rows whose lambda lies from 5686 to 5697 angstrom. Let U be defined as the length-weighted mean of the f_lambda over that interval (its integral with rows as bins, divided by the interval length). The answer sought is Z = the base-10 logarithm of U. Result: 0.82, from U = 6.53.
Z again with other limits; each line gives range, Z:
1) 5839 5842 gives 0.83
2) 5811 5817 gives 0.81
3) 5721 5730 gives 0.86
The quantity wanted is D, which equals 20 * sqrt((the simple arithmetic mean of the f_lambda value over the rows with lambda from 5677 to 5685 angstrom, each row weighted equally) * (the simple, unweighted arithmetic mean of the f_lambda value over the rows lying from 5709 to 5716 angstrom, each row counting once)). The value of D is 131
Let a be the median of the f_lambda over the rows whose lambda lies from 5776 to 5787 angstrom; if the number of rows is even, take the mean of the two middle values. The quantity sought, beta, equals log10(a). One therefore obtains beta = 0.88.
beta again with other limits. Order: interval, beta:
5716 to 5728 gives 0.88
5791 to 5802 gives 0.81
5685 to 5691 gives 0.81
